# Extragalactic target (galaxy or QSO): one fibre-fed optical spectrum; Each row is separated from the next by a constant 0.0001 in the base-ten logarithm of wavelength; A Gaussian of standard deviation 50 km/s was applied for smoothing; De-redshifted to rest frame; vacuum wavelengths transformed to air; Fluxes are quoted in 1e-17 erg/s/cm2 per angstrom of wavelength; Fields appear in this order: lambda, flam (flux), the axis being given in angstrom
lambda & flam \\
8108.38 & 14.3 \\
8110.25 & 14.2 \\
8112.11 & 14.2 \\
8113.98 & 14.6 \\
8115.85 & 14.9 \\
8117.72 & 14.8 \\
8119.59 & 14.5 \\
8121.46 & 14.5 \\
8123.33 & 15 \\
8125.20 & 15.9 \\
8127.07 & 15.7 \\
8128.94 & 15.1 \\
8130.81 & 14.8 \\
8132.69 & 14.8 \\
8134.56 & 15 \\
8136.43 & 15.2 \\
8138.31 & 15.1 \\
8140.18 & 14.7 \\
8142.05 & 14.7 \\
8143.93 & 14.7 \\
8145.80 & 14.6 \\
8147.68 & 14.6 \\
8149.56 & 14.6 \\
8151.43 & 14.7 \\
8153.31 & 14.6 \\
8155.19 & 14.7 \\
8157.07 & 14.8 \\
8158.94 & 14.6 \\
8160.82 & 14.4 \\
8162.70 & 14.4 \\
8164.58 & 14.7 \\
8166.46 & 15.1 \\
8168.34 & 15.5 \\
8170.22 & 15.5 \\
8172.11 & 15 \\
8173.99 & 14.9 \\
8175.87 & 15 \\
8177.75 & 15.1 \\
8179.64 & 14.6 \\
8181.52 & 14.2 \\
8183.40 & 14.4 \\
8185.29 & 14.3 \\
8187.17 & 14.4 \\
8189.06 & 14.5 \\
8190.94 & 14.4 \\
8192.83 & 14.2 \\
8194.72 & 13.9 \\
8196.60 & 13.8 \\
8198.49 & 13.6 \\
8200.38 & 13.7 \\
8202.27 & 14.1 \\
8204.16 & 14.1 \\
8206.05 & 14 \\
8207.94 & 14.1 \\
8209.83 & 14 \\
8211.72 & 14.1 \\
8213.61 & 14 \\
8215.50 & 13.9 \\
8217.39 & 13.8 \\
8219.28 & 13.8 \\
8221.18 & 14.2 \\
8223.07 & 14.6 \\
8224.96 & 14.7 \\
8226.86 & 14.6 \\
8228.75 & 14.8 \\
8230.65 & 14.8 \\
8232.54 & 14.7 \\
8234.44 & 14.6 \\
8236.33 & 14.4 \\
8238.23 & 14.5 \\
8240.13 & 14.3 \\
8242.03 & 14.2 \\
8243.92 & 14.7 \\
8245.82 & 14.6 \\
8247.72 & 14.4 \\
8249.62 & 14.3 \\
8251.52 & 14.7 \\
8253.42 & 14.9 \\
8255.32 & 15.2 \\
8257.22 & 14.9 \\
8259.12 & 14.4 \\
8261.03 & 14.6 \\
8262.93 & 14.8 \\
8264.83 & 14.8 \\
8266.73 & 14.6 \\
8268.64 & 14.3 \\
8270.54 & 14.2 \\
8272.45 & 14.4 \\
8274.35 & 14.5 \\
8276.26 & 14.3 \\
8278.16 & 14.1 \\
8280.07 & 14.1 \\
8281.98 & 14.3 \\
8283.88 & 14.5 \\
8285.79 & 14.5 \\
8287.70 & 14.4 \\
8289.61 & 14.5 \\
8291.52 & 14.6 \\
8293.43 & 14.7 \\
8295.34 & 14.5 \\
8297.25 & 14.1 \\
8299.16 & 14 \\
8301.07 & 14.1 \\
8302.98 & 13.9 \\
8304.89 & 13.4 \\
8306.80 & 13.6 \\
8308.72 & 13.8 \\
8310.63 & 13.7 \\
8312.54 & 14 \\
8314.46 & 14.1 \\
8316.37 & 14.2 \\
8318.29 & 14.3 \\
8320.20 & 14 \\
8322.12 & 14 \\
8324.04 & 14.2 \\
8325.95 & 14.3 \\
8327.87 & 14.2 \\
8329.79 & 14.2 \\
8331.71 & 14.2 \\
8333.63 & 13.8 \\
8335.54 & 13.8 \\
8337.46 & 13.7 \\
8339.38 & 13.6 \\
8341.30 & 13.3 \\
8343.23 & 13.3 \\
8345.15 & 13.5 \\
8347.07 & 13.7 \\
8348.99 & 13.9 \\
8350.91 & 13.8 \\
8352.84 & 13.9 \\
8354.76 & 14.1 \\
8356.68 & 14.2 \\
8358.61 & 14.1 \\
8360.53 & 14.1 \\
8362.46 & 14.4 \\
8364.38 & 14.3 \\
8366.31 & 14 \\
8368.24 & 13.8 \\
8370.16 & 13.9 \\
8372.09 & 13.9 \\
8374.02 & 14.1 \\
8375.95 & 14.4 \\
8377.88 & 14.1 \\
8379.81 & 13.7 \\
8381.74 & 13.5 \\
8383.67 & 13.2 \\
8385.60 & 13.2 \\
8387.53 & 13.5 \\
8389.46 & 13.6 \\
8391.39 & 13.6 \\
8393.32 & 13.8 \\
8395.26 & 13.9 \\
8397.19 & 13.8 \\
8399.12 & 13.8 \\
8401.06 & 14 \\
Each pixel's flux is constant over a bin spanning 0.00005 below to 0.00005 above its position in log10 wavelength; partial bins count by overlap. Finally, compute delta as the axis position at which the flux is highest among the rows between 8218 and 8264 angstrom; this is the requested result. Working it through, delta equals 8255.32 angstrom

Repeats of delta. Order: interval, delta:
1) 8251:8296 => 8255.32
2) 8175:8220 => 8177.75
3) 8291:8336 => 8293.43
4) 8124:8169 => 8125.20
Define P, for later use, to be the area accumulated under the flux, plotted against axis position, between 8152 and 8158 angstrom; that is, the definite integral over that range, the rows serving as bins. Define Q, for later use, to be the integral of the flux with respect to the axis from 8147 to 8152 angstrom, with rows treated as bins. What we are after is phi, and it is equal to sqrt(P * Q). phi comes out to 80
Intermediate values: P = 88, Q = 73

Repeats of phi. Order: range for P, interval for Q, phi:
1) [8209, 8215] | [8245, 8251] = 85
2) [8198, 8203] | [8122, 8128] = 80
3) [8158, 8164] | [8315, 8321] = 86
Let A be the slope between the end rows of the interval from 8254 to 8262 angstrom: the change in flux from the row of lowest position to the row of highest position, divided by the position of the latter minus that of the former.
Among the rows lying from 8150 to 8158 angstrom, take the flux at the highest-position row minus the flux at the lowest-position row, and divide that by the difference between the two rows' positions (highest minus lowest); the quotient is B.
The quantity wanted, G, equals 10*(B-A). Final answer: 1.2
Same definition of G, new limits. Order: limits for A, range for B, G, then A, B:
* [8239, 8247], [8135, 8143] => -1.4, 0.053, -0.09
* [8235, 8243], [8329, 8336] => -0.3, -0.035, -0.07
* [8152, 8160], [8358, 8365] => 0.3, 0.000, 0.03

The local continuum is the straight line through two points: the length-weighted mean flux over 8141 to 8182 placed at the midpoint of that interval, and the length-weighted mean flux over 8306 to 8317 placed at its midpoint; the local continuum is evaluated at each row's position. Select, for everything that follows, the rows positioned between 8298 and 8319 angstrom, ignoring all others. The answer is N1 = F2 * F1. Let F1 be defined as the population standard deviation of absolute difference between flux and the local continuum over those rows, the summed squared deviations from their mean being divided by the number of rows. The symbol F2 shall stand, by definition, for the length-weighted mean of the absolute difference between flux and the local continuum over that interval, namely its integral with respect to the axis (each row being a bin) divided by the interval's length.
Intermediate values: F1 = 0.16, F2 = 0.22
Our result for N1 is 0.03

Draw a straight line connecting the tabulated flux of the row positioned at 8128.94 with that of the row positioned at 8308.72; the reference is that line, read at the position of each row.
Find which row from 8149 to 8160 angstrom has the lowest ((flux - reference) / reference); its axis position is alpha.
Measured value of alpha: 8149.56 angstrom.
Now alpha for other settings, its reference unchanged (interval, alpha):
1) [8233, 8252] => 8242.03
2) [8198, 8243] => 8198.49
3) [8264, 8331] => 8304.89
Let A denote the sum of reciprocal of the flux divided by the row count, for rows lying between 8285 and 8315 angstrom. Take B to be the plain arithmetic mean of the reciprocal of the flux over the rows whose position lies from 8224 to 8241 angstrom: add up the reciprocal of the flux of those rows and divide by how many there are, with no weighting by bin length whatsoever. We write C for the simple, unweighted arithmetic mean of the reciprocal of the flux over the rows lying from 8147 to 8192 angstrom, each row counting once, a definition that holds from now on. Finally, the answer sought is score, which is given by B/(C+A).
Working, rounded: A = 0.0709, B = 0.0685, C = 0.0680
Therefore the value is 0.493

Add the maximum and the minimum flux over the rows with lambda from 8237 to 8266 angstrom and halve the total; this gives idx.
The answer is 14.7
